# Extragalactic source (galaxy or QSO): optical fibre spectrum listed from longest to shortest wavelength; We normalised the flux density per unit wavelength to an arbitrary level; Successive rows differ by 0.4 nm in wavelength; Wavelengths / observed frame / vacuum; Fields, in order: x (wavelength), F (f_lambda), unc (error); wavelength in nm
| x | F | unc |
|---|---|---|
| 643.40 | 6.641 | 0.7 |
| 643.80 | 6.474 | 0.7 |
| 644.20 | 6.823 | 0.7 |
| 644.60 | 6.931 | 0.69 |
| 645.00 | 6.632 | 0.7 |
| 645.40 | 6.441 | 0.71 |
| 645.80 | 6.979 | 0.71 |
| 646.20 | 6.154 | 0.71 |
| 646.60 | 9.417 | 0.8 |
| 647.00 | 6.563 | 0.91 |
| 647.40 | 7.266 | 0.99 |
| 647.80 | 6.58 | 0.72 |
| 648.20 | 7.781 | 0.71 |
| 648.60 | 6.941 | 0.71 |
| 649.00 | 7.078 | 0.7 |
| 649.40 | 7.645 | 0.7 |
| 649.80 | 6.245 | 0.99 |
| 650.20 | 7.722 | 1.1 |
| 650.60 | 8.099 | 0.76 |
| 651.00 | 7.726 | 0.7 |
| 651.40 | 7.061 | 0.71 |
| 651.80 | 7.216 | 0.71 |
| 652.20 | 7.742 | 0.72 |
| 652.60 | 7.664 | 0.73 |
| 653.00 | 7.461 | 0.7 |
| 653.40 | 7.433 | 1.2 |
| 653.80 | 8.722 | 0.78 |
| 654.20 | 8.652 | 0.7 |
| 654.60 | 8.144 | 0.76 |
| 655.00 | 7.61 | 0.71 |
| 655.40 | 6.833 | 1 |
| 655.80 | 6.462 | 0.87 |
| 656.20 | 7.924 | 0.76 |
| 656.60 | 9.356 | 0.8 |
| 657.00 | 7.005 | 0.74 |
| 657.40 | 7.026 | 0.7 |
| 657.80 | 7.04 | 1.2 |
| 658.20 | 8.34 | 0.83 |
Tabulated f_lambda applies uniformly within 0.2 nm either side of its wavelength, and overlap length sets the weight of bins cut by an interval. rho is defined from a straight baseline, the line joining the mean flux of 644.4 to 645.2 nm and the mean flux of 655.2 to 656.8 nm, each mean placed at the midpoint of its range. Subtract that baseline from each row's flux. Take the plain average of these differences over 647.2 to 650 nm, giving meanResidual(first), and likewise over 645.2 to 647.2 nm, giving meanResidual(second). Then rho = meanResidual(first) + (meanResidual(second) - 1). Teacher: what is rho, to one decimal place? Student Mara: -0.8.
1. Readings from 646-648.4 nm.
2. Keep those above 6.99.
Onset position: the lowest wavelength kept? 646.60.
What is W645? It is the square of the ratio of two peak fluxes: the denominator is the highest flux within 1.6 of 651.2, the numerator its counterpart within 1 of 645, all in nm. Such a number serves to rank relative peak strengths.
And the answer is 0.74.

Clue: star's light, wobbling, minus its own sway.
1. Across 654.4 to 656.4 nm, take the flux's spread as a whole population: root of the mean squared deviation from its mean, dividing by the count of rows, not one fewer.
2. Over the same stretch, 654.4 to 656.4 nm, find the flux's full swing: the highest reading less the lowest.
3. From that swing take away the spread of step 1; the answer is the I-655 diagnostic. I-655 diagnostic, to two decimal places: 1.04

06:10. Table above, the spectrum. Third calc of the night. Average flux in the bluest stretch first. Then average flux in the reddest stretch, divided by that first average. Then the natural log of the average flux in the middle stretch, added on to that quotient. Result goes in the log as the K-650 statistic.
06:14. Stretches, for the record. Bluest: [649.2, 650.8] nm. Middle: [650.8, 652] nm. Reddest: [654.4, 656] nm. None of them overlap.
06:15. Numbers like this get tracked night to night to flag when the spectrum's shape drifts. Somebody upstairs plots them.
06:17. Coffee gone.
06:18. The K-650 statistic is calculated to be 2.97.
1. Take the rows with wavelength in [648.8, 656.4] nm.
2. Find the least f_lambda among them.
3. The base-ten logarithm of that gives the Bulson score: 0.796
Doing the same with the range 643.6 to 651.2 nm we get 0.789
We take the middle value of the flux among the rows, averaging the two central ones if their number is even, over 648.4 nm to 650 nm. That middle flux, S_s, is 7.0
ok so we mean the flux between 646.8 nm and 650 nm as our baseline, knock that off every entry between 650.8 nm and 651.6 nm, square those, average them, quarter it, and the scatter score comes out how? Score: 0.064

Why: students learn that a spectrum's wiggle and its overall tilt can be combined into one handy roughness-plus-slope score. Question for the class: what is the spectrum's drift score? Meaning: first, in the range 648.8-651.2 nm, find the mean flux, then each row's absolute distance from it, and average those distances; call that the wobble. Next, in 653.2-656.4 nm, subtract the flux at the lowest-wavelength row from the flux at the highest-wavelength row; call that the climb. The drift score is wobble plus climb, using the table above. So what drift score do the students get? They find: 1.0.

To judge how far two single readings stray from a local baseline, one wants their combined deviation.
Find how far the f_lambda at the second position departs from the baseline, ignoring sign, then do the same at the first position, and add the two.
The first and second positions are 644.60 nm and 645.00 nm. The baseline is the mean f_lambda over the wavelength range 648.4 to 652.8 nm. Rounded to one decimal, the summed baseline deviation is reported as 1.2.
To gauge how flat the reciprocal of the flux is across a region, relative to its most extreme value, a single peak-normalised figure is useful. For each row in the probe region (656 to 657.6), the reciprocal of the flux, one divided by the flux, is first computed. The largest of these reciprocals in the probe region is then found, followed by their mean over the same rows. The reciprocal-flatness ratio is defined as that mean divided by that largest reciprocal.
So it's 0.91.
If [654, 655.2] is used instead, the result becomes 0.94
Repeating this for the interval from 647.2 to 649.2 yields 0.93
